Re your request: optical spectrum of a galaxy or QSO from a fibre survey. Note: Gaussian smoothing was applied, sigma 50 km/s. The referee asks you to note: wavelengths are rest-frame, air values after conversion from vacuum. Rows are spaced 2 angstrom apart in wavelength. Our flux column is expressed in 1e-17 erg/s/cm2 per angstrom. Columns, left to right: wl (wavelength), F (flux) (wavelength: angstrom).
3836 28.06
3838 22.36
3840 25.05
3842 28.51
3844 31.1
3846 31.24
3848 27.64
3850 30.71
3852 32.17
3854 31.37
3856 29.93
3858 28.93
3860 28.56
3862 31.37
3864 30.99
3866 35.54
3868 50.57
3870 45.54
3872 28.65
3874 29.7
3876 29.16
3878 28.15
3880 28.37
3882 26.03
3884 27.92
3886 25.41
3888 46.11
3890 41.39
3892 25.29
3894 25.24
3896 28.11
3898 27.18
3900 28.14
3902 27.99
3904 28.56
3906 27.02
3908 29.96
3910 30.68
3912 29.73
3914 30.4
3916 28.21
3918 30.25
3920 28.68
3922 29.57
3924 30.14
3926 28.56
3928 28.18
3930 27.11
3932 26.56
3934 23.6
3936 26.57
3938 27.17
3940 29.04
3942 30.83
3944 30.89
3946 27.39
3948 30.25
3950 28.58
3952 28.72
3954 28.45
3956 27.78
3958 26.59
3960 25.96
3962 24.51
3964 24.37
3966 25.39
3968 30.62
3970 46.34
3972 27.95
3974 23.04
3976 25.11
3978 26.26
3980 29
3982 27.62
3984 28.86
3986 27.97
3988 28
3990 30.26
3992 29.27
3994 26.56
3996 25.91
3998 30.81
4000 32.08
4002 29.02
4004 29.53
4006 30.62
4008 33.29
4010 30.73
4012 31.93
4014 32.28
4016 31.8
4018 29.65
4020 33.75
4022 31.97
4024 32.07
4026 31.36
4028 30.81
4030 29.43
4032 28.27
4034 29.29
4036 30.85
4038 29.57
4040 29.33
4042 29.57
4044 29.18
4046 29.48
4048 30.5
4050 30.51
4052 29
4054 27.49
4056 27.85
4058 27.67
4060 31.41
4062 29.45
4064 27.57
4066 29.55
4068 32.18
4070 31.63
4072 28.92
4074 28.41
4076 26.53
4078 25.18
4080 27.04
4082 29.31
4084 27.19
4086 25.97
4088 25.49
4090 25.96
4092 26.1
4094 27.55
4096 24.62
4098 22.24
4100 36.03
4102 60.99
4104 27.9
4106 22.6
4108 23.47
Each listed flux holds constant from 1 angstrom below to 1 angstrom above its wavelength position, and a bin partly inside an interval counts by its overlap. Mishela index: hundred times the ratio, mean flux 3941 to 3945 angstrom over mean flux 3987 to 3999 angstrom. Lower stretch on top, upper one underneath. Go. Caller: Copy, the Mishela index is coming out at 108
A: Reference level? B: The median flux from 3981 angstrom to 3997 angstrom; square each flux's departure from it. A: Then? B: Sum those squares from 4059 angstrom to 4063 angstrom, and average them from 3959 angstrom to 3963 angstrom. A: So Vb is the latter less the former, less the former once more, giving -20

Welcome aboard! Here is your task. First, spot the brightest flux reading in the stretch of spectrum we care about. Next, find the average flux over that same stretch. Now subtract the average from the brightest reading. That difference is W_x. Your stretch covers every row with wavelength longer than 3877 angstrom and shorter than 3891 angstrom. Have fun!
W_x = 14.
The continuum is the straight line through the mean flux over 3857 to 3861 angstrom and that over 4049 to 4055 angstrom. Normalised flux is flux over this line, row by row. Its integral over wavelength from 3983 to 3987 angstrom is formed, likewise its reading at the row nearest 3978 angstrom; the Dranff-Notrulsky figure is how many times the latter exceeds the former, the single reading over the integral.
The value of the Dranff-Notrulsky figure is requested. 0.23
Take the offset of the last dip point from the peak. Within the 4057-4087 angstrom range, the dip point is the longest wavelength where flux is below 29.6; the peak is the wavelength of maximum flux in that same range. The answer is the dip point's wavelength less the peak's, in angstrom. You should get 18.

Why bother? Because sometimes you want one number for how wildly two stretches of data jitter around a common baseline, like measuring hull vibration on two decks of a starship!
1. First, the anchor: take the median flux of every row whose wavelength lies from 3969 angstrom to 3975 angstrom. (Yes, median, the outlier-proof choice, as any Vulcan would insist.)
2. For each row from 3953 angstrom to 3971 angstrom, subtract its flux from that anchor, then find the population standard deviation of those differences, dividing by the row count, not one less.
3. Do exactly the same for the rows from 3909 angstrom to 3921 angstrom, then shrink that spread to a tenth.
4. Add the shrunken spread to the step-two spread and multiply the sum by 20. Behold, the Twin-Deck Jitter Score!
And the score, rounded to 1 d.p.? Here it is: 130.9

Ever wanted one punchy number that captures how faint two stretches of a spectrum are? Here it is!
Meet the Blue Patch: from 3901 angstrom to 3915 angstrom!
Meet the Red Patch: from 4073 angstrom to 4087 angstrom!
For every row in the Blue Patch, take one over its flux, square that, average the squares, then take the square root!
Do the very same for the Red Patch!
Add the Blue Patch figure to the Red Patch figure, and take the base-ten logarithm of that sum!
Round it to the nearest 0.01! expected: -1.15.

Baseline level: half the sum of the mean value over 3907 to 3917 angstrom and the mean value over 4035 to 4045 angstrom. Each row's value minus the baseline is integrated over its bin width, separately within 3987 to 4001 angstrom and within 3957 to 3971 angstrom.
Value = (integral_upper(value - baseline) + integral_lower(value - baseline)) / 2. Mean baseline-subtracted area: -10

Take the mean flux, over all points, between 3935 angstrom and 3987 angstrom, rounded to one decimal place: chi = 28.3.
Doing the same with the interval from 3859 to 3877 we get 34.5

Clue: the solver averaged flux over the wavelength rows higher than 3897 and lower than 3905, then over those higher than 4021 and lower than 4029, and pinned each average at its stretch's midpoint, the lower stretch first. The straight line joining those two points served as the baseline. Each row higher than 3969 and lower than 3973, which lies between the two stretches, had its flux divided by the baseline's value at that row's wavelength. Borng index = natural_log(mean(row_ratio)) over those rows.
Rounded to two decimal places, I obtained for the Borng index 0.21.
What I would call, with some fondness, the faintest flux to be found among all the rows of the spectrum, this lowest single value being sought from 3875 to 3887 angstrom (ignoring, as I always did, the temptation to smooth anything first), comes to 25.41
